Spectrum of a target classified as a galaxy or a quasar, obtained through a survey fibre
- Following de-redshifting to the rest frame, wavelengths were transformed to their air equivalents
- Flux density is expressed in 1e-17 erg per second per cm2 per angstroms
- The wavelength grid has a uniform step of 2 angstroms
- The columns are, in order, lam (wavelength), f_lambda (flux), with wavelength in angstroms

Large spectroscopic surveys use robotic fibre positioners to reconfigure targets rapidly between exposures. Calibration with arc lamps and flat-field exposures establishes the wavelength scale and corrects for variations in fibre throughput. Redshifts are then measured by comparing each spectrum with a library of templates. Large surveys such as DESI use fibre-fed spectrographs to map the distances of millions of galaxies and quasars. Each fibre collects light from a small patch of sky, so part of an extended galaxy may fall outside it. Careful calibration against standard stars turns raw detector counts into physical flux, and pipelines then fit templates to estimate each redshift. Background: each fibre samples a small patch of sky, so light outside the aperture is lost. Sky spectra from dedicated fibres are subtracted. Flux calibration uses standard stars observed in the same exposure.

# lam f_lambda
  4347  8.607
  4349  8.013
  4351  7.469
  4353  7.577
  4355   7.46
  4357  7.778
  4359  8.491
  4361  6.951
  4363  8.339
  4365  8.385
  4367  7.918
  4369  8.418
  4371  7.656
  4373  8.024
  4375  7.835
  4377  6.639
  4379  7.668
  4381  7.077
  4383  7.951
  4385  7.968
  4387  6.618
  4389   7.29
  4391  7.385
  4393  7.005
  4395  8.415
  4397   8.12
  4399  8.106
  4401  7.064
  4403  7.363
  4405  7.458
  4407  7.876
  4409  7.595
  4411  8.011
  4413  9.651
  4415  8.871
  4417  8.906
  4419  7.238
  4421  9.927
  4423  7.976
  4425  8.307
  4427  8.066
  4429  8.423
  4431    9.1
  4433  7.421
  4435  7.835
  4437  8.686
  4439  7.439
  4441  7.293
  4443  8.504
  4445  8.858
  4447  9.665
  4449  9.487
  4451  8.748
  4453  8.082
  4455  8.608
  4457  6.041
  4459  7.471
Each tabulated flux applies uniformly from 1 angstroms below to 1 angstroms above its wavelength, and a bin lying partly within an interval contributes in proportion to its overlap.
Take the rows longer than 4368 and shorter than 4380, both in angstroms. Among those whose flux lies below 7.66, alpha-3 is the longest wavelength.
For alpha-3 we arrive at 4377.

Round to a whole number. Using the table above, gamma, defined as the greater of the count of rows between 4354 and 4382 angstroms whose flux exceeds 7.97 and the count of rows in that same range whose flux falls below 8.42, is 13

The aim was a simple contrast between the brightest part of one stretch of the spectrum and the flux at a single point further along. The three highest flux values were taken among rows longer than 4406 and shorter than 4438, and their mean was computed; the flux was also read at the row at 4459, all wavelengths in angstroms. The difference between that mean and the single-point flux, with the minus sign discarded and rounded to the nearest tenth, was 2.1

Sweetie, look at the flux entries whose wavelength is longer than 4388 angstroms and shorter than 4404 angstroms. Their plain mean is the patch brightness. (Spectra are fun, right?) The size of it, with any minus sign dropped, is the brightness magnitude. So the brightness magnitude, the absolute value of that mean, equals 7.59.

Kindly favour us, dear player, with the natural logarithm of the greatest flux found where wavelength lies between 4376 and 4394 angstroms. 2.08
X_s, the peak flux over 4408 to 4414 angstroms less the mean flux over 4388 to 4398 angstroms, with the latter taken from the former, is 2.0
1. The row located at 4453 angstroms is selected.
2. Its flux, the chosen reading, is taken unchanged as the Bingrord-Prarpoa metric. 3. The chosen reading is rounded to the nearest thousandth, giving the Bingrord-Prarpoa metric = 8.082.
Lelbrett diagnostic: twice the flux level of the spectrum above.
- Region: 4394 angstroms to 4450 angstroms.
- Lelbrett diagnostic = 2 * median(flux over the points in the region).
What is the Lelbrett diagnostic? 16.2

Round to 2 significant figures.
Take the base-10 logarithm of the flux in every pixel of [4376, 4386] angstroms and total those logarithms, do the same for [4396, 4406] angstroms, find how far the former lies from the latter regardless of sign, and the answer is 0.049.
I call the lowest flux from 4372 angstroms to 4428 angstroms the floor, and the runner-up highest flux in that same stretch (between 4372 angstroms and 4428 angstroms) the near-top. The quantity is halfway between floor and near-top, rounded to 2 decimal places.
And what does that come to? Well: 8.13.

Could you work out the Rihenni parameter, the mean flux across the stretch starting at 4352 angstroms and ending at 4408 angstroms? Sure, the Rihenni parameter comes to 7.7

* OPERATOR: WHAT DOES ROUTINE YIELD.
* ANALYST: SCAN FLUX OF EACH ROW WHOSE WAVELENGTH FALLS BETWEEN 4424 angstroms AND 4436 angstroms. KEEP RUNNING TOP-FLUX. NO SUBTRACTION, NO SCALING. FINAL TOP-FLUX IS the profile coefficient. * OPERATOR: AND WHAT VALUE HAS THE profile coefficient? 9.1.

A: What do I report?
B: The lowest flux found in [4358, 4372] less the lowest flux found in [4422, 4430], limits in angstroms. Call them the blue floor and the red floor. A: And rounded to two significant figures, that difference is -1.0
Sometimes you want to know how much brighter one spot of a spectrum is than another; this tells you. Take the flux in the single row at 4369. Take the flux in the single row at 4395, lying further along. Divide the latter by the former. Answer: 1.00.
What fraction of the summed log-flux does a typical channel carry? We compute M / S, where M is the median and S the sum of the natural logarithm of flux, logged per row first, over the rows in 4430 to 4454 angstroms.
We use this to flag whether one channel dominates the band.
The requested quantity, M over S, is 0.0843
